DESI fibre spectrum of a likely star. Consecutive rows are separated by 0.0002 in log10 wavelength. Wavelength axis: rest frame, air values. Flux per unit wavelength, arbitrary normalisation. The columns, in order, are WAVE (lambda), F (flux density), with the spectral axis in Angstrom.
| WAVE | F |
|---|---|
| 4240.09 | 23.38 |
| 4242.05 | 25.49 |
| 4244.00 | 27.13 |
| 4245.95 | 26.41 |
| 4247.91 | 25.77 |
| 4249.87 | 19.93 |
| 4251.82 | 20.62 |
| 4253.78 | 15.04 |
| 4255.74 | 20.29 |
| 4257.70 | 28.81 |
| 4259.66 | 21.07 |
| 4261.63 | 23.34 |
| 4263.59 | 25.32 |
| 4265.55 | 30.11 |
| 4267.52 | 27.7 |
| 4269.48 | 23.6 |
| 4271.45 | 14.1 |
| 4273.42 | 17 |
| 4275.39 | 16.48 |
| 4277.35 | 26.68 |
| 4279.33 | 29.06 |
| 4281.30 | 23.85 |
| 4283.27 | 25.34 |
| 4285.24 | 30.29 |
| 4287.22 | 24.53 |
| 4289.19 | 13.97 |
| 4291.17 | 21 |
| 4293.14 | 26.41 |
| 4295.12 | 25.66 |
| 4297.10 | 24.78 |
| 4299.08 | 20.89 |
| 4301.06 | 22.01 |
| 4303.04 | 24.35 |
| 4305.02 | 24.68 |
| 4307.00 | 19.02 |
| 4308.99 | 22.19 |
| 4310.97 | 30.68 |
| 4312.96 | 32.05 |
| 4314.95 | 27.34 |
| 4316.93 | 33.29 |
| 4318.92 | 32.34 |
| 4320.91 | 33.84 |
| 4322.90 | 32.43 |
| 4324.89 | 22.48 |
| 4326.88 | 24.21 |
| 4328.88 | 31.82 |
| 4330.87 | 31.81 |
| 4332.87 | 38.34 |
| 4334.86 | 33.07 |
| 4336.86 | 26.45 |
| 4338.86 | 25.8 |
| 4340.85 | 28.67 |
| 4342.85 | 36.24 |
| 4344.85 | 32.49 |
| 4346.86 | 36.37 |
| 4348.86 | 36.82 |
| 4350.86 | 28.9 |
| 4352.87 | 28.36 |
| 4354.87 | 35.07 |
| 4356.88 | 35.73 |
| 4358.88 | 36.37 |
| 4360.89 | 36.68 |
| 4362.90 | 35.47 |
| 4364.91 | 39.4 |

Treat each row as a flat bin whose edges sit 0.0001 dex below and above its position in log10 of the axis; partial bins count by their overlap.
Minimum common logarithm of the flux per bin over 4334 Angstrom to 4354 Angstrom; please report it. 1.41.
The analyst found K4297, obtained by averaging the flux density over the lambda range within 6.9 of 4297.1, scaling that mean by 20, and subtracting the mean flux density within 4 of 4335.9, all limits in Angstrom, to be 441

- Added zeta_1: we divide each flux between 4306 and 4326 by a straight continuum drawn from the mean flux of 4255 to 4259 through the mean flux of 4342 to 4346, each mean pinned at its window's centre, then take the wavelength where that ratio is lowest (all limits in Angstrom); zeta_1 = 4307.00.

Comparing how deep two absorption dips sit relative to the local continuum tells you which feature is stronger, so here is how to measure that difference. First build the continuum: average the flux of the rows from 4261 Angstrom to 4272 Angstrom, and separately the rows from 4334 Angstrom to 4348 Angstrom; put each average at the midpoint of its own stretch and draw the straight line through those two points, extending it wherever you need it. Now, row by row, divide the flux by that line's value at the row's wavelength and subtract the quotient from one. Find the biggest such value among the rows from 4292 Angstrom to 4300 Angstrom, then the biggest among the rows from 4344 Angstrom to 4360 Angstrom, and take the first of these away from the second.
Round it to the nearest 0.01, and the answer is -0.11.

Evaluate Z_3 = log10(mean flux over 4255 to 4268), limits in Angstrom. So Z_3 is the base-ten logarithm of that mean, 1.40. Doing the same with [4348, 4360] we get 1.53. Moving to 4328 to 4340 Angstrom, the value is 1.49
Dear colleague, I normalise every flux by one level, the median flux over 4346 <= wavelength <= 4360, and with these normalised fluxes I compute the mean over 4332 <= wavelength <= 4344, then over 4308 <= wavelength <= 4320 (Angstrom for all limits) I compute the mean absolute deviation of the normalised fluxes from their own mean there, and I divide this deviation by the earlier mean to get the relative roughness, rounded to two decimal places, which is 0.10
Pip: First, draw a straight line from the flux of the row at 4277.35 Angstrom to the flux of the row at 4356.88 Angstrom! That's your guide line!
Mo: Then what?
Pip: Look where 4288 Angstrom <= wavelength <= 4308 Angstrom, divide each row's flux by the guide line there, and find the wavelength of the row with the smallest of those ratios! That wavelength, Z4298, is 4289.19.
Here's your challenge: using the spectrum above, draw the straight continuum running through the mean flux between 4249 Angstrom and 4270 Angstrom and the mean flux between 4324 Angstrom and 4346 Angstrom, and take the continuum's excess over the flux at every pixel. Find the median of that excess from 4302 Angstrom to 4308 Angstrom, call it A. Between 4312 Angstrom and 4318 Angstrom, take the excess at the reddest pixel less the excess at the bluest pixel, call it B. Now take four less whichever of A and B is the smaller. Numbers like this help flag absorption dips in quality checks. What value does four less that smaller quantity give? 4.9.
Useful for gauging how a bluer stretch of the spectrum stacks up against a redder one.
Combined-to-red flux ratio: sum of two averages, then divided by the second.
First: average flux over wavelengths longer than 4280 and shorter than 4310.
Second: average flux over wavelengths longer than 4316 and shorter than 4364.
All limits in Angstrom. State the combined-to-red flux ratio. 1.72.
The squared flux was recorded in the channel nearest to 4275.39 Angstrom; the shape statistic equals 272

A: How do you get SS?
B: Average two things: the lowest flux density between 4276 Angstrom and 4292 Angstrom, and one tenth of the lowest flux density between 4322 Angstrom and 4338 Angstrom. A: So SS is 8.1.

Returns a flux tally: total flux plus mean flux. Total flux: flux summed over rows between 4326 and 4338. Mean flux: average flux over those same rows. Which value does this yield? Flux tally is 217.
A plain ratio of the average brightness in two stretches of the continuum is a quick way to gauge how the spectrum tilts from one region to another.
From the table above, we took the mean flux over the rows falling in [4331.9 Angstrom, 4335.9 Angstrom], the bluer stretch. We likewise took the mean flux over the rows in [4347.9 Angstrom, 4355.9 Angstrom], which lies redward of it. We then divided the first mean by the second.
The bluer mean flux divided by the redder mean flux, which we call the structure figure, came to 1.1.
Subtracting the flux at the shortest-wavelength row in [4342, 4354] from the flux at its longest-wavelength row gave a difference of -7.9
